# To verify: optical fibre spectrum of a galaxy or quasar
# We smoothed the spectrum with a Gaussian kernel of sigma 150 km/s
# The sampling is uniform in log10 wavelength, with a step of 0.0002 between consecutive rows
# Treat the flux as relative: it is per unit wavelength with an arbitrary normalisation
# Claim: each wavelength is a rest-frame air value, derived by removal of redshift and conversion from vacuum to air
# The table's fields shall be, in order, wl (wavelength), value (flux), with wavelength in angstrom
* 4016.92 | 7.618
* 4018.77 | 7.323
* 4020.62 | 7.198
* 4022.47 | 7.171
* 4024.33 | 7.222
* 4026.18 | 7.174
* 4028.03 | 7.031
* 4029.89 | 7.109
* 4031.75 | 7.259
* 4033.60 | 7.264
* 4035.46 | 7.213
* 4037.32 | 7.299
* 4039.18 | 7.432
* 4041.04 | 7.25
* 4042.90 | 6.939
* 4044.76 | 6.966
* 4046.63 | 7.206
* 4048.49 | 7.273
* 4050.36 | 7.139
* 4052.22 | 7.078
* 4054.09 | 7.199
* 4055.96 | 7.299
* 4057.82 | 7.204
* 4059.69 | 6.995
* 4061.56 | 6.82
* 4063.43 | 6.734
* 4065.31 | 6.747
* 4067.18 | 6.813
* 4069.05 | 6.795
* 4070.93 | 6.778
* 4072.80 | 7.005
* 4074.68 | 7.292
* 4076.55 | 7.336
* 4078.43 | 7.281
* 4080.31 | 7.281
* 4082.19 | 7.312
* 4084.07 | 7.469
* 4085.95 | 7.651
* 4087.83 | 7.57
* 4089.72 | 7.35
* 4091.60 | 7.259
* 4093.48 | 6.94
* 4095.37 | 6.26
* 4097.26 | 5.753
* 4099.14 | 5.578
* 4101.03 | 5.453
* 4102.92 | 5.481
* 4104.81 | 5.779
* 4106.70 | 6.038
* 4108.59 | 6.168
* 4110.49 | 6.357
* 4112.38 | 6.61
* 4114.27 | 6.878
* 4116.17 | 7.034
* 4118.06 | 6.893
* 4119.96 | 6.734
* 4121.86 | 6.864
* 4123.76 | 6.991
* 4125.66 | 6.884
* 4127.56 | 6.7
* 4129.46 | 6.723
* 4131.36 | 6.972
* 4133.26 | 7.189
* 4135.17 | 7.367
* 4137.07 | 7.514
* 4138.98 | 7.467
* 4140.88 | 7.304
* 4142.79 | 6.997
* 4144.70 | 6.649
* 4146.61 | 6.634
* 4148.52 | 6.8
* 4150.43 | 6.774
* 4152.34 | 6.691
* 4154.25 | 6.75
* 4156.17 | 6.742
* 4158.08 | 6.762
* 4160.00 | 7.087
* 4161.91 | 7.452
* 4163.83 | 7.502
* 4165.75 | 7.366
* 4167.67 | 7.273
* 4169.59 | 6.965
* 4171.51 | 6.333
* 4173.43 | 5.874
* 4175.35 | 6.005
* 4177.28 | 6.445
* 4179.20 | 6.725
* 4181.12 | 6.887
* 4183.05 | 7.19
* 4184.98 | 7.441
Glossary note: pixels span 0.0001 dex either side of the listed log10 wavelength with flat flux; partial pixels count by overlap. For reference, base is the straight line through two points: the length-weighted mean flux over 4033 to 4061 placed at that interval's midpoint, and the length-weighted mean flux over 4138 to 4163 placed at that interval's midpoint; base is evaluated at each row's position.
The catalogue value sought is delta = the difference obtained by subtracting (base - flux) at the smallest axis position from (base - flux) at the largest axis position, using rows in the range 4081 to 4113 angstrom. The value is 0.6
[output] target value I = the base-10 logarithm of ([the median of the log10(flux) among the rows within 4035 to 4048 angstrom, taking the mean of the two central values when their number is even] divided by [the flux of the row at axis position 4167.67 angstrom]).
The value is -0.928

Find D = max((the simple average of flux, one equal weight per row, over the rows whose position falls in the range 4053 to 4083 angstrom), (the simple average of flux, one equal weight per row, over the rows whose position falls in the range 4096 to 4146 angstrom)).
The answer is 7.06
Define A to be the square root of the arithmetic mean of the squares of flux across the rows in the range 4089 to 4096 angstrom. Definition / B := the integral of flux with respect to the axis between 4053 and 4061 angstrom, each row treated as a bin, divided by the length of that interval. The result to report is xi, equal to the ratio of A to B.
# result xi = 0.97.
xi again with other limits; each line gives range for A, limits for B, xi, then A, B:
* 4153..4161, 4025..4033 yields 0.96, 6.8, 7.2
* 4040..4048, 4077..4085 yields 0.97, 7.1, 7.3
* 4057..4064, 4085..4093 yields 0.93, 6.9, 7.4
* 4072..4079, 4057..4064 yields 1.04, 7.2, 6.9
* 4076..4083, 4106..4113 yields 1.16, 7.3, 6.3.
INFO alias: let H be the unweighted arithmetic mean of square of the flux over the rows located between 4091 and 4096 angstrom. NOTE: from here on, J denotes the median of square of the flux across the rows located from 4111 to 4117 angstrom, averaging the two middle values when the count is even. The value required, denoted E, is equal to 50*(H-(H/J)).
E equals 2285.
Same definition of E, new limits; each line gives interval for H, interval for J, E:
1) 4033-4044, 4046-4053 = 2566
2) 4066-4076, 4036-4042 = 2363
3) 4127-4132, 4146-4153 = 2261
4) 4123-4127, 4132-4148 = 2361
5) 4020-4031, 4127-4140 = 2507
